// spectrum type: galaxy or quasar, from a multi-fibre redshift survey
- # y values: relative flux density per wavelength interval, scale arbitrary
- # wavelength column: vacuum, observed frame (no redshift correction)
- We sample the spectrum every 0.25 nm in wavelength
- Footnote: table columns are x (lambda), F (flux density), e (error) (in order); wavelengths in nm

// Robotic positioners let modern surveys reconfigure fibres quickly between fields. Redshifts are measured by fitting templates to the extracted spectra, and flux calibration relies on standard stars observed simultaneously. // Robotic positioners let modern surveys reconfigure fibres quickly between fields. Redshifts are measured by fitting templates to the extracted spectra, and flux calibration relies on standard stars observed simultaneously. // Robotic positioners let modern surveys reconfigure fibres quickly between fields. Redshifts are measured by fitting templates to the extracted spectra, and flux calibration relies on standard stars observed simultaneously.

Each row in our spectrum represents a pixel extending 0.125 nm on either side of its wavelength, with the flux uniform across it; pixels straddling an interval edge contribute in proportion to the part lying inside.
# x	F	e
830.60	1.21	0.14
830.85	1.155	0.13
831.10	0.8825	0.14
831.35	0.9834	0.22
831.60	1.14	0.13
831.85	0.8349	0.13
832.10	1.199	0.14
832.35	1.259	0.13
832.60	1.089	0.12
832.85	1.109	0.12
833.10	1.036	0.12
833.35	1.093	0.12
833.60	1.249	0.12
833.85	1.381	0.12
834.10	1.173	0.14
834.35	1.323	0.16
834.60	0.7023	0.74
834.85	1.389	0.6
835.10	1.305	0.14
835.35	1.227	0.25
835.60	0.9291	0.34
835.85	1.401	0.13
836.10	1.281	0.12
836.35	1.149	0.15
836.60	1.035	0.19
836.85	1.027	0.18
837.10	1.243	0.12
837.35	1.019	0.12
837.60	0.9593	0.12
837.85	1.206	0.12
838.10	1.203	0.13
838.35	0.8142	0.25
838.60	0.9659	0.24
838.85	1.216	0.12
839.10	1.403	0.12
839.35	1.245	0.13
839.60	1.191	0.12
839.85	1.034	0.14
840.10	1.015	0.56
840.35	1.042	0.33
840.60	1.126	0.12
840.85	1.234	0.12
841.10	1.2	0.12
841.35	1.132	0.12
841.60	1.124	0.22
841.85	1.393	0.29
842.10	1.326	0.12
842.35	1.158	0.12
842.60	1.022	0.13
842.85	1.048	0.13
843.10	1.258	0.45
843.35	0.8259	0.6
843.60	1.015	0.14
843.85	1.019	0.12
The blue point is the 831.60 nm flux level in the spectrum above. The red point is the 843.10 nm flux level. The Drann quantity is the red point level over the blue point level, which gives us 1.10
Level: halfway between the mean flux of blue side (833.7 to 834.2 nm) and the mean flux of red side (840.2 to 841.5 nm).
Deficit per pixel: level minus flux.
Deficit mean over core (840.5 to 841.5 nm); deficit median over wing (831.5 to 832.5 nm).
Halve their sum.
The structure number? 0.041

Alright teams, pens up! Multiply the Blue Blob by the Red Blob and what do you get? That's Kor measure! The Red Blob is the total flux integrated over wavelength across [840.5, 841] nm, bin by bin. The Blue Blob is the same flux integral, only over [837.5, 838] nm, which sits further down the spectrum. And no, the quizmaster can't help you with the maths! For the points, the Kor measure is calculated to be 0.32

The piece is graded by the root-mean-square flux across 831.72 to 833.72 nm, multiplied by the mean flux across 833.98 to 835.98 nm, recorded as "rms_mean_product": 1.32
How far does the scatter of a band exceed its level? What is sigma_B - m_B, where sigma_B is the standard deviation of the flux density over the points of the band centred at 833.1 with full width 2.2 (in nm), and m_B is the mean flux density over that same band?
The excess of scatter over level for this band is -1.07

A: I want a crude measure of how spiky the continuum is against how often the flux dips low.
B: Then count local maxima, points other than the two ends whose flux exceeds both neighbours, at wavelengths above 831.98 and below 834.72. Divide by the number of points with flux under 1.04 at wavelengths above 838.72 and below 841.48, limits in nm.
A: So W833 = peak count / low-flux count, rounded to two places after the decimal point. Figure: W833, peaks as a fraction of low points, 2.00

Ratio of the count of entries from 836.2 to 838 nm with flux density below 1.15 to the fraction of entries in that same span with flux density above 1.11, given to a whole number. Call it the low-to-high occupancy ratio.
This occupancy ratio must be 12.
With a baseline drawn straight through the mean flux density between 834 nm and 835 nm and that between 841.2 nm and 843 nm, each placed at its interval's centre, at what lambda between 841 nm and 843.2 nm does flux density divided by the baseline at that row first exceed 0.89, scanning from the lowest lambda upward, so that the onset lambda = 841.10 nm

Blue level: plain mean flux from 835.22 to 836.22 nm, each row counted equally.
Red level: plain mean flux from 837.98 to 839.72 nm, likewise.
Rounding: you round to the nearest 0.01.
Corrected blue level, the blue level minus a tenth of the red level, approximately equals 1.09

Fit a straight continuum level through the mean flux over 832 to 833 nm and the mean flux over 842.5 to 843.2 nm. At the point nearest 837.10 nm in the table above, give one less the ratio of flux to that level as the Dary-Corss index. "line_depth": -0.09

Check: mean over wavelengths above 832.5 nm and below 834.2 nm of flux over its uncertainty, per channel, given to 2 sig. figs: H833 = 9.5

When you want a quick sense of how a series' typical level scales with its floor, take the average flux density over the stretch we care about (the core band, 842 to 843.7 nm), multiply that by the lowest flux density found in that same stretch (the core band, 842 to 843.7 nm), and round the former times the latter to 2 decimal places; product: 0.90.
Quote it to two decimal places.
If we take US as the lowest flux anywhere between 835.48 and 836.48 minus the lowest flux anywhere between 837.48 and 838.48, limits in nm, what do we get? 0.11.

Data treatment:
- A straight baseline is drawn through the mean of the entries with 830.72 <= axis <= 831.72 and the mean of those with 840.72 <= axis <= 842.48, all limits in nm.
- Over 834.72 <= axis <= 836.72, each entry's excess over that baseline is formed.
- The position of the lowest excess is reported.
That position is 835.60 nm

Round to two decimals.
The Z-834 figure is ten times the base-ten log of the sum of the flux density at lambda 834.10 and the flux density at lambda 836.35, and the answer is 3.66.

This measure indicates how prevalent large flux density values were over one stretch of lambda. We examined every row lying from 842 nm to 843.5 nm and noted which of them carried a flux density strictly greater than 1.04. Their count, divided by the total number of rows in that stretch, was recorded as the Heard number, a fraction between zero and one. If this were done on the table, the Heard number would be 0.67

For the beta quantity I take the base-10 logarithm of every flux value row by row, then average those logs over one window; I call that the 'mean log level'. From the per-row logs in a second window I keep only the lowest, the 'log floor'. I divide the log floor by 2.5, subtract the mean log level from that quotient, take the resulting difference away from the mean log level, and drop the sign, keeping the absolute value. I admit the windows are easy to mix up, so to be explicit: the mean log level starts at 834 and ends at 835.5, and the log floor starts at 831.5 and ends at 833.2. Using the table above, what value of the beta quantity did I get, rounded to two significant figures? 0.16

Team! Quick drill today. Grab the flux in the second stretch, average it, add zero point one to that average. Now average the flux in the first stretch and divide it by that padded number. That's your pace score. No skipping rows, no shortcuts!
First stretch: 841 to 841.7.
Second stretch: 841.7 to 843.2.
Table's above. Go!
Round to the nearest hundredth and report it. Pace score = 0.89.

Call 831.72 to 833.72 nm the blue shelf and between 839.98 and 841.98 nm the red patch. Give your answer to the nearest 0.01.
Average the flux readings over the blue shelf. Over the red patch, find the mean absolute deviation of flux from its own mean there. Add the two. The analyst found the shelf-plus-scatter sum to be 1.20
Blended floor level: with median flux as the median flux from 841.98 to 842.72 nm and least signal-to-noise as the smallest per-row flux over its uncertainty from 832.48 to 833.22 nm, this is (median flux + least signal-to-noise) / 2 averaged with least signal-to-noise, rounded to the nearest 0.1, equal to 6.8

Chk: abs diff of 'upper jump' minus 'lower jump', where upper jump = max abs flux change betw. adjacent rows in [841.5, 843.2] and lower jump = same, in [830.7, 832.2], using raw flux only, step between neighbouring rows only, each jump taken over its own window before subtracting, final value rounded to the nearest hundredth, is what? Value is 0.10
